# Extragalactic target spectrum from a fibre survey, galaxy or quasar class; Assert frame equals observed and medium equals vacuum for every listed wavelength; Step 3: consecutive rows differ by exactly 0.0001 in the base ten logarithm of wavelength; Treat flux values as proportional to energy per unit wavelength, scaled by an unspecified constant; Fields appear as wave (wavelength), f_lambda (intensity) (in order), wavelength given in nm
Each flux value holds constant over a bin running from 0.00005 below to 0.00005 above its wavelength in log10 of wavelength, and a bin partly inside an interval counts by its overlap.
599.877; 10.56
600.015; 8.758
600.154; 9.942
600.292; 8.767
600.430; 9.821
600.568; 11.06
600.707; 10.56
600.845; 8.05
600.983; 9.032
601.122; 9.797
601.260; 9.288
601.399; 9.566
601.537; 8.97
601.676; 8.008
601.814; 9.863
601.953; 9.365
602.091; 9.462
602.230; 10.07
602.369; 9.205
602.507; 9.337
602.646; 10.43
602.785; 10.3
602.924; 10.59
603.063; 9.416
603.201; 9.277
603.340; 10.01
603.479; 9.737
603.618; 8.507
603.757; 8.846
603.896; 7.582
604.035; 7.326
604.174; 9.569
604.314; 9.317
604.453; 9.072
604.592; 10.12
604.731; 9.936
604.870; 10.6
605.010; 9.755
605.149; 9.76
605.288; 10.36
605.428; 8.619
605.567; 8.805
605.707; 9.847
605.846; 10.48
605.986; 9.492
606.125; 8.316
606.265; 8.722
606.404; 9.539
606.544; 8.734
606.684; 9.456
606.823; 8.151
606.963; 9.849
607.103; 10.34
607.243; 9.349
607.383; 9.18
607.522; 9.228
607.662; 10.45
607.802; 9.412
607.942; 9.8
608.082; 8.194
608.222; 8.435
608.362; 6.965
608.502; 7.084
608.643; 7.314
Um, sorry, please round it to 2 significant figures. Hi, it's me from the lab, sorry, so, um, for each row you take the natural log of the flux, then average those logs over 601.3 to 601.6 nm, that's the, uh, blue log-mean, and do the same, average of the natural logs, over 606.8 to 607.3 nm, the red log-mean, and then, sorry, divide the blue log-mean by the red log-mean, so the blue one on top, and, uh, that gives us 0.99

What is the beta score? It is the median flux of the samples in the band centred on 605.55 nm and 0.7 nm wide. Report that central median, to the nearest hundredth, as 9.85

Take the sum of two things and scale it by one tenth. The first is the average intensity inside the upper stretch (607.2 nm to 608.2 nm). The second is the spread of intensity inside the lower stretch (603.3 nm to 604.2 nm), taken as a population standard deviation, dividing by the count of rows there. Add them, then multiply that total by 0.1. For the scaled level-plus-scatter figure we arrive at 1.03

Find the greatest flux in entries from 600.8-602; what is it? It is 9.863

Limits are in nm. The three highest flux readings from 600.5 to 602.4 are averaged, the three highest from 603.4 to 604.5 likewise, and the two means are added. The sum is 20.1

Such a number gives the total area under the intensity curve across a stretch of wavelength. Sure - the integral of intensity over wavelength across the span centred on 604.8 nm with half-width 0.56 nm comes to 11.0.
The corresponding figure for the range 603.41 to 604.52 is 9.7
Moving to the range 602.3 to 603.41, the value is 10.9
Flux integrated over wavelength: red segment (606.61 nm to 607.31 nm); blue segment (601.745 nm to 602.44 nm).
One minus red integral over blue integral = 0.01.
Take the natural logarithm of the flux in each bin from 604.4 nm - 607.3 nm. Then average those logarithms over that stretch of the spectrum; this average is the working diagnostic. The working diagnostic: 2.25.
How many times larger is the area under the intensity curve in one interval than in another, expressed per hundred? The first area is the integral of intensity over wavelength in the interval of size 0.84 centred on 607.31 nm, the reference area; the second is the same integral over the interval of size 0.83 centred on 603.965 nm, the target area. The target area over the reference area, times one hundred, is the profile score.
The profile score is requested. 87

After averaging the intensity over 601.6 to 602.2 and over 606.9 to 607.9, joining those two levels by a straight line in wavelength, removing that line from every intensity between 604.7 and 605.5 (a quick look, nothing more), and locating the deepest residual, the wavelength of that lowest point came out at 605.428 nm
